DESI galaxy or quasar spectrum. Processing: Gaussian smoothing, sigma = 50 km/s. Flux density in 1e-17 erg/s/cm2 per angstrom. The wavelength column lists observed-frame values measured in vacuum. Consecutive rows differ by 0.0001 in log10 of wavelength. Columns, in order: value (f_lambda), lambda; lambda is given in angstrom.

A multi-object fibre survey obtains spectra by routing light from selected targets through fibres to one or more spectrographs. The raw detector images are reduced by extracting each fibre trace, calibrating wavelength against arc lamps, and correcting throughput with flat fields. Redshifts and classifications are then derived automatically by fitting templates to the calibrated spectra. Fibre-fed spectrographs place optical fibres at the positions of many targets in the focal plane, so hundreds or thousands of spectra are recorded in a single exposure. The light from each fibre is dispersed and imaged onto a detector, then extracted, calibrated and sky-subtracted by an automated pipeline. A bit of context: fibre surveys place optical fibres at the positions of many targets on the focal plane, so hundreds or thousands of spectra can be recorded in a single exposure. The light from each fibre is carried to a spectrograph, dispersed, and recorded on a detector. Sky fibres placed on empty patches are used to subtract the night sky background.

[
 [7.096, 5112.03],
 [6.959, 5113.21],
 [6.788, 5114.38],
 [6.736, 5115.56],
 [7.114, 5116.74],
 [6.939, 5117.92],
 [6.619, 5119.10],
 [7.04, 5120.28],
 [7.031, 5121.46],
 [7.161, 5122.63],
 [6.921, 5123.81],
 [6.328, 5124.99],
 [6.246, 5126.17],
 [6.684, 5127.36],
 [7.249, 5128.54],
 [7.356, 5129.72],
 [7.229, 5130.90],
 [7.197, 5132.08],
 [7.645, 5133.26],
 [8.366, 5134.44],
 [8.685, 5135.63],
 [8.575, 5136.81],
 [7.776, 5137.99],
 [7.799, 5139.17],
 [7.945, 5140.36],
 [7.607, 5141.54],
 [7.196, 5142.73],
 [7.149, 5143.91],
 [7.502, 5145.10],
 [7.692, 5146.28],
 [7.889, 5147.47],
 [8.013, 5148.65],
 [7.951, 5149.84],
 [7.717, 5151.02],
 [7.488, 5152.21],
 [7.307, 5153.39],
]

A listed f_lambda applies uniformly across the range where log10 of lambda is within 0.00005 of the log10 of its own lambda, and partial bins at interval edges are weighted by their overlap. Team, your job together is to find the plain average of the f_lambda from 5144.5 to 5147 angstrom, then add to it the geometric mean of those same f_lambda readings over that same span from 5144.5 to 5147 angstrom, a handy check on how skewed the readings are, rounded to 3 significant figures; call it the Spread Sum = 15.2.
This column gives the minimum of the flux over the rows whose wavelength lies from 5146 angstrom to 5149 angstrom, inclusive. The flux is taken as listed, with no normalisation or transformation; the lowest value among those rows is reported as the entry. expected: 7.692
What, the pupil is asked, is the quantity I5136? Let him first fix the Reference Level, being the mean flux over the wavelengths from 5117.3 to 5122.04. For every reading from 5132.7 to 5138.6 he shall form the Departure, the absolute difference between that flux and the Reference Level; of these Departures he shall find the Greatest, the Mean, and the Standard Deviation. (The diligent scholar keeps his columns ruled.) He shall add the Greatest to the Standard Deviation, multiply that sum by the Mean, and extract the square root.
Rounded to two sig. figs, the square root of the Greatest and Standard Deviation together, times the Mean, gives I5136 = 1.7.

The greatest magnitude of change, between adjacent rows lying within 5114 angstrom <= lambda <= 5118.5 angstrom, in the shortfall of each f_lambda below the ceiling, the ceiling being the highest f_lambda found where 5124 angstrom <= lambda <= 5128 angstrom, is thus 0.4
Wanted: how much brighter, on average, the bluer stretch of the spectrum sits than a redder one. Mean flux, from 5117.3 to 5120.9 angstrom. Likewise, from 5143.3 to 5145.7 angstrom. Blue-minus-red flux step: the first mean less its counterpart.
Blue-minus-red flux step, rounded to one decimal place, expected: -0.5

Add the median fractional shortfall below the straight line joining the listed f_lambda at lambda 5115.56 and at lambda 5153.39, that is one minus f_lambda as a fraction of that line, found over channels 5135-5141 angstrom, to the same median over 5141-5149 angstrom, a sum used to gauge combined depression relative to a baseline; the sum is -0.18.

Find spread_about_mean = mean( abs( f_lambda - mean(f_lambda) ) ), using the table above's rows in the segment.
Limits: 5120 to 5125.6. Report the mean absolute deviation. 0.23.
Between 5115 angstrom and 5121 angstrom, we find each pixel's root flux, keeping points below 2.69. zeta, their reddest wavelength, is 5120.28 angstrom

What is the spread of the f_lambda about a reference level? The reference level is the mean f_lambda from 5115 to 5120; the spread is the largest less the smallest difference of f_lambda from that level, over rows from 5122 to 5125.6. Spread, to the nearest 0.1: 0.8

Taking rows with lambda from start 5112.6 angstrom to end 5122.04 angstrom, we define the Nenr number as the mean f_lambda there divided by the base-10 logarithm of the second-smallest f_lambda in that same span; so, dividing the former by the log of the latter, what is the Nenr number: 8.33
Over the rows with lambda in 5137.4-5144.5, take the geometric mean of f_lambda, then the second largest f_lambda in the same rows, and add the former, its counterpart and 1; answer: 16.4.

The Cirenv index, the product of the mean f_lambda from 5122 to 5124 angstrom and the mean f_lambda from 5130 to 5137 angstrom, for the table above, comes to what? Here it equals 56.0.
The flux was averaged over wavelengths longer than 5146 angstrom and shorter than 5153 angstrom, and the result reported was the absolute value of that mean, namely 7.79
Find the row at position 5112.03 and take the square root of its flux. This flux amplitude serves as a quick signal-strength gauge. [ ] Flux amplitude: 2.66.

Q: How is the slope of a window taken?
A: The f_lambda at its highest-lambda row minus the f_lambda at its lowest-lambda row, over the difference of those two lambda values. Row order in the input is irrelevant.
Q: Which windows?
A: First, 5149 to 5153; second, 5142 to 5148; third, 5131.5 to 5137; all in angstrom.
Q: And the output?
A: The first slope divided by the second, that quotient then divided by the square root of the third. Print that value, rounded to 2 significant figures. -2.5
